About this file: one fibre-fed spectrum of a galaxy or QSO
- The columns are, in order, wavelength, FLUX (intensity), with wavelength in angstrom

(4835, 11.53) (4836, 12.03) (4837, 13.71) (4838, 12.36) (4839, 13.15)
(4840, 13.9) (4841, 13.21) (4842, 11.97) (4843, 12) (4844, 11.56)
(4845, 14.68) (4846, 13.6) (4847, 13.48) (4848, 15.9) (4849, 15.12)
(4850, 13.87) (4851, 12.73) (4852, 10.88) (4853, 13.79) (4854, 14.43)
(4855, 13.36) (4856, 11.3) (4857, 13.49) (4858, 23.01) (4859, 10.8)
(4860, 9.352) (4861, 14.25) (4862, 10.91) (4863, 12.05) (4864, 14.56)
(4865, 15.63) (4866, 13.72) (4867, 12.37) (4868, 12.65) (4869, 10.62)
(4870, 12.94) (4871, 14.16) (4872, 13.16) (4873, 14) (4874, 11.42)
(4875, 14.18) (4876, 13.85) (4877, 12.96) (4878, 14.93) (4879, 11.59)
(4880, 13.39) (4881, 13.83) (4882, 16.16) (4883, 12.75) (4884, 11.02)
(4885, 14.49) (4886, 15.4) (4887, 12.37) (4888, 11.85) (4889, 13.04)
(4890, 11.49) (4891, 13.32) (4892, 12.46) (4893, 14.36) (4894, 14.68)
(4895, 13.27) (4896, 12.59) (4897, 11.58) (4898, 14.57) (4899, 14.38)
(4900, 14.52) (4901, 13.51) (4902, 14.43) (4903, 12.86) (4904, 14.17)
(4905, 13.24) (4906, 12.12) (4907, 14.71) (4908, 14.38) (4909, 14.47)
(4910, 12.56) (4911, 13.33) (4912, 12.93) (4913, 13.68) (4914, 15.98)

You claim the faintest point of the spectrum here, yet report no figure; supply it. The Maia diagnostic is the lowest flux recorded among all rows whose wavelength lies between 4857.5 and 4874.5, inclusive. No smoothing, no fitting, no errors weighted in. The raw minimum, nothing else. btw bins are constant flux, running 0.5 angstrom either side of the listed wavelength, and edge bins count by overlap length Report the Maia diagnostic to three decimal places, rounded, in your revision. 9.352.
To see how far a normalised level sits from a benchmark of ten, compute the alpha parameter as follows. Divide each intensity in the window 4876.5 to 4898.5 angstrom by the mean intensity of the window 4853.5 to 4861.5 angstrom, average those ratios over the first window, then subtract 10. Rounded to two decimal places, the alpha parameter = -9.03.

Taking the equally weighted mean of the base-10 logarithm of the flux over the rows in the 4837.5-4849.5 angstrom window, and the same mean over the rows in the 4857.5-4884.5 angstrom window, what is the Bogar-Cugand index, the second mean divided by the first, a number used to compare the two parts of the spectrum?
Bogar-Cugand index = 0.99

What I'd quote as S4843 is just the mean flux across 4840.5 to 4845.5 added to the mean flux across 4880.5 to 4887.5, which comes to 26.4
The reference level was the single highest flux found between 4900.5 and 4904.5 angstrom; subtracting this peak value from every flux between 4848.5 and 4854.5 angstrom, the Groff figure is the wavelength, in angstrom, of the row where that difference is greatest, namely 4849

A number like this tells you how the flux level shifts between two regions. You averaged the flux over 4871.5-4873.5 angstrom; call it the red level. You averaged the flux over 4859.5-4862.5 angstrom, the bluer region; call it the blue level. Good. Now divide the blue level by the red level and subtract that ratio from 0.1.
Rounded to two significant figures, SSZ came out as -0.75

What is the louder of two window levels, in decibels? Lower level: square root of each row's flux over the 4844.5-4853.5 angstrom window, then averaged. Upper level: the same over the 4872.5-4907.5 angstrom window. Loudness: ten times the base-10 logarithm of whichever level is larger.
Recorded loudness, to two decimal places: 5.69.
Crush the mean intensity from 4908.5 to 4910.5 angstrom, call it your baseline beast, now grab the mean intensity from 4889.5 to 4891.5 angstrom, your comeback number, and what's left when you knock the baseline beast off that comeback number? -1.1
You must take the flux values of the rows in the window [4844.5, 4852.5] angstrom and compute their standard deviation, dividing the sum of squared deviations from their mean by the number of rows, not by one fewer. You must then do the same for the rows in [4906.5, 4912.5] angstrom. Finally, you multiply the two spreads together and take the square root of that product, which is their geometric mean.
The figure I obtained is 1.1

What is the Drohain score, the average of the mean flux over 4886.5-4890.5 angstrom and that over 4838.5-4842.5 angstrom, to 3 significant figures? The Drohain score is 12.6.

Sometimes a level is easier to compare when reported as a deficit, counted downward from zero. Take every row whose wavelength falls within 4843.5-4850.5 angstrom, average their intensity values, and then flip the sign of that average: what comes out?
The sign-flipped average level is -14.0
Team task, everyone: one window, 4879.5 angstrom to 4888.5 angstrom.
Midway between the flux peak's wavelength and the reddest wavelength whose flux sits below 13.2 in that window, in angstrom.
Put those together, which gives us 4885.0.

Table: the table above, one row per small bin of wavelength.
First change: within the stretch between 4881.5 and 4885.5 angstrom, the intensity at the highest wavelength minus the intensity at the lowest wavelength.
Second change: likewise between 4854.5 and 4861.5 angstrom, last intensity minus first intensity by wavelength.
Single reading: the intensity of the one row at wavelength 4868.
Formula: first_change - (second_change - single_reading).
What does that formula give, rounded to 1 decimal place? 10.1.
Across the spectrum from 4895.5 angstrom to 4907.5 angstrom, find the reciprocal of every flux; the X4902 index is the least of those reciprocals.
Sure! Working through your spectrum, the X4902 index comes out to 0.0680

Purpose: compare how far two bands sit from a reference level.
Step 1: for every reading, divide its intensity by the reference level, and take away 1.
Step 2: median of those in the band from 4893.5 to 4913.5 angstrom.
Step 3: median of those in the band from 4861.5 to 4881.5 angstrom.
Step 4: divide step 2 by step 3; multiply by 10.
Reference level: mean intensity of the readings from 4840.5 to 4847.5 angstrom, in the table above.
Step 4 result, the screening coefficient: 19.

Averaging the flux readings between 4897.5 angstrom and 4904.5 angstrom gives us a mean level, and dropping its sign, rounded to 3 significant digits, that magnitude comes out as 14.1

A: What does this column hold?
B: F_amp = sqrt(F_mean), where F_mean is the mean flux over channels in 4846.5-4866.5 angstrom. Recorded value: 3.69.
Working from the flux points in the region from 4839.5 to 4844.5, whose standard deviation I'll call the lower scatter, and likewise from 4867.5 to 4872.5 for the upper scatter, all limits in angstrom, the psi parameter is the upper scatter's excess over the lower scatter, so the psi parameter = 0.3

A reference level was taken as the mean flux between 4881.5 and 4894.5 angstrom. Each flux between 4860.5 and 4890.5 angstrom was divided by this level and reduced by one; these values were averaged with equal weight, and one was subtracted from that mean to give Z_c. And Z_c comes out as -1.01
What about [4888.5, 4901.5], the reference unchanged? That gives -1.00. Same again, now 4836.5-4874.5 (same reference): -1.01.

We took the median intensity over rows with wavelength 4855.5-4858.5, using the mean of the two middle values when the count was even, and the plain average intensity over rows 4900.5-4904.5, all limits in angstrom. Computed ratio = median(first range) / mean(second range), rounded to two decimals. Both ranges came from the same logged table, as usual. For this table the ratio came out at 0.98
